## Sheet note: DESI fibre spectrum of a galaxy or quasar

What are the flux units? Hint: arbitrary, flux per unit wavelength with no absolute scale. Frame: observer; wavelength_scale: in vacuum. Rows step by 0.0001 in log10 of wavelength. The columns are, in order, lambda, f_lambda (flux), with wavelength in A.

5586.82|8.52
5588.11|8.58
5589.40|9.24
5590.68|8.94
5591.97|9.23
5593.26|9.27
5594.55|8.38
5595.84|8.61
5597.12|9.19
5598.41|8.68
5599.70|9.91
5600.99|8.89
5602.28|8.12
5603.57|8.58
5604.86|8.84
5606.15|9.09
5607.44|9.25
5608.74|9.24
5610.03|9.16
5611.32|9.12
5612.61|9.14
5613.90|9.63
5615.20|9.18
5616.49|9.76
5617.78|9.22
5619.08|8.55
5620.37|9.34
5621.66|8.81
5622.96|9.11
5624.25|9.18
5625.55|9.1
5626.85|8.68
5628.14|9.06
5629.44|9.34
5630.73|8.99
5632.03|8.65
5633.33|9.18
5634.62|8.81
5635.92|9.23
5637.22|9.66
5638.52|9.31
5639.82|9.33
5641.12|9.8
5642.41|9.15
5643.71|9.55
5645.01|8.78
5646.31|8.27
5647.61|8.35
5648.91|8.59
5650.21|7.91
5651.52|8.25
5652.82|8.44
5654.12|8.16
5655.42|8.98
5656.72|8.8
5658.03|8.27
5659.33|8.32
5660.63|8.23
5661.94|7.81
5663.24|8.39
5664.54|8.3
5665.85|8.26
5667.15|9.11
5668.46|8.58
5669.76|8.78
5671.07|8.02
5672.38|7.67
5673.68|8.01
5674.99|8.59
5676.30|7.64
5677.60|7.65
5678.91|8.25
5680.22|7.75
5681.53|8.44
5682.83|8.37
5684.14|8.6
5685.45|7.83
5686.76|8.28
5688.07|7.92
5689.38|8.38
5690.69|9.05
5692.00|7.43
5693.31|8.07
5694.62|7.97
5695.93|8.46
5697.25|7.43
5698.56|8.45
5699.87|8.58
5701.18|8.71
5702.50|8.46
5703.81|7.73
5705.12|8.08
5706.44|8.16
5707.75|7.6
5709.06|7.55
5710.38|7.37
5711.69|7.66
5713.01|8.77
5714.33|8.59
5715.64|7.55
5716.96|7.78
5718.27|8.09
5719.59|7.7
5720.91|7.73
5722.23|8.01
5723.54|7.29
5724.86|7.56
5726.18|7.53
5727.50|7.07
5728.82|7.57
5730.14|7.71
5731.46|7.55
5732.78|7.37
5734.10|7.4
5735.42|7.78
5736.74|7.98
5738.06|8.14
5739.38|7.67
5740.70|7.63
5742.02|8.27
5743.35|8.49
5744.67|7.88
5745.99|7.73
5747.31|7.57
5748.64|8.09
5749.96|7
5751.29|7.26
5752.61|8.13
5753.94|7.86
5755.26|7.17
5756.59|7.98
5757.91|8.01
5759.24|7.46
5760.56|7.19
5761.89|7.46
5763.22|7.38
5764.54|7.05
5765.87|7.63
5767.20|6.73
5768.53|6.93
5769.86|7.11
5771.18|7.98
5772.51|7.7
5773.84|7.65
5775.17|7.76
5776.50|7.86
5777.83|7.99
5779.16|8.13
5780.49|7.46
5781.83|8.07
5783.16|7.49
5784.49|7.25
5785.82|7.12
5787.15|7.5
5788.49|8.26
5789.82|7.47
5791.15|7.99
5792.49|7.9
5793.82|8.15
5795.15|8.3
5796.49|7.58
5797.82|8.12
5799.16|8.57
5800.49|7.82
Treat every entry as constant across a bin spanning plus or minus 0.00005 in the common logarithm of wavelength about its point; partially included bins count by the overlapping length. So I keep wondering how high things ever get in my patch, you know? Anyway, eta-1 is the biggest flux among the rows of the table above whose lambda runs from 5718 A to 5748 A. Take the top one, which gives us 8.49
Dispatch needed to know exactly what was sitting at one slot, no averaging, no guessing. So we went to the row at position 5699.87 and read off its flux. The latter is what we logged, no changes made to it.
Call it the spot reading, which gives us 8.58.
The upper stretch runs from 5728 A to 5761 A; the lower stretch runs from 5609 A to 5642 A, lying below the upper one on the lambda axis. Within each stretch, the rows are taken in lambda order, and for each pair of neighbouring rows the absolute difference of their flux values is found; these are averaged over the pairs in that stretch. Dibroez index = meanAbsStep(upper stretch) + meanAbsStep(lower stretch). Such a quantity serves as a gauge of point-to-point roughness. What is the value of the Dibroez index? 0.74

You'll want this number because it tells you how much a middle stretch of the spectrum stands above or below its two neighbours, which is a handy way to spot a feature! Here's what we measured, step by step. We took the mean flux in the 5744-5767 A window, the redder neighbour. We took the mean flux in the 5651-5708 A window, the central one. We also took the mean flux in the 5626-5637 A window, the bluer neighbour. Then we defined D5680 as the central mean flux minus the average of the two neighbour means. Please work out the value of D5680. -0.05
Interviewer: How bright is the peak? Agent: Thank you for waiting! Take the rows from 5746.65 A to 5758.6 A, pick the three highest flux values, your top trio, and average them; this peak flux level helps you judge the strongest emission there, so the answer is 8.1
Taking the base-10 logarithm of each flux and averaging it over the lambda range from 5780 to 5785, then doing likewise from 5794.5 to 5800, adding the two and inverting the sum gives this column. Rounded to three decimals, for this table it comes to 0.559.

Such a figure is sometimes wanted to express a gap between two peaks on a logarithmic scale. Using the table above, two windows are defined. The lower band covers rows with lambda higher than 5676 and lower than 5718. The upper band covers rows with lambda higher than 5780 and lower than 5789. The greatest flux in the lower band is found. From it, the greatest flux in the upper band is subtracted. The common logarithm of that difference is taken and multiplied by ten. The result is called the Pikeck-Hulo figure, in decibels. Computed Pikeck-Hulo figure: -1.0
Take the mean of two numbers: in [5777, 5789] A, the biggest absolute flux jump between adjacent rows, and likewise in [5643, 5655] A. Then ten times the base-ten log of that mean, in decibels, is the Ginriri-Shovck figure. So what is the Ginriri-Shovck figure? -1.2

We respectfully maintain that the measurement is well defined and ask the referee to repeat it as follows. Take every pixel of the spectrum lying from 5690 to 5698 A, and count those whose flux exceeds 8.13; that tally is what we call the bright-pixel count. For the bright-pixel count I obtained 2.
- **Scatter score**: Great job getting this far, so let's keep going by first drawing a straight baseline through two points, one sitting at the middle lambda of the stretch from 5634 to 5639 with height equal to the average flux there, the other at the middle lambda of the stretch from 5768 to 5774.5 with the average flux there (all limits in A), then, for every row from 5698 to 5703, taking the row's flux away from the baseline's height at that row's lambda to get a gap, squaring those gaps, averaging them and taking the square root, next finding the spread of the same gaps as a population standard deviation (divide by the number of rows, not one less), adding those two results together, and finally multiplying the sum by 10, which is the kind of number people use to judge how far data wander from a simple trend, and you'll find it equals 2.9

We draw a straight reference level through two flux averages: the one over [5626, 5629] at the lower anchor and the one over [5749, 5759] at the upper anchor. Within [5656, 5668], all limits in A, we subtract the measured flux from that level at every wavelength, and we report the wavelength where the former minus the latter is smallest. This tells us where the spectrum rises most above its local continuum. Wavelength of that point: 5667.15 A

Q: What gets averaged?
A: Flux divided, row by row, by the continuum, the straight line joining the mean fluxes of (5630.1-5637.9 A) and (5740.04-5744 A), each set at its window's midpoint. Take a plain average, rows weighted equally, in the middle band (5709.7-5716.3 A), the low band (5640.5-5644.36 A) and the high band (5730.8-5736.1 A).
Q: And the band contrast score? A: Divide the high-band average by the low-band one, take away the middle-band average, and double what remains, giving -0.2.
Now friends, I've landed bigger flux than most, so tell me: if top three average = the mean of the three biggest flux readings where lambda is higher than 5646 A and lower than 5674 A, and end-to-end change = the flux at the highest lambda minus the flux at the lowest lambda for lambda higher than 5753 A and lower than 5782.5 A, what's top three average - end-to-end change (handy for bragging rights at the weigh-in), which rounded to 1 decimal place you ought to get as 8.8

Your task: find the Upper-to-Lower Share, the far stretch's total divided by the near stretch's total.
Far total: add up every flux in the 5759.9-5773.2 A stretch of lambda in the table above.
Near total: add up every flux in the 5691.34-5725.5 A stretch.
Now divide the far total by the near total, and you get 0.35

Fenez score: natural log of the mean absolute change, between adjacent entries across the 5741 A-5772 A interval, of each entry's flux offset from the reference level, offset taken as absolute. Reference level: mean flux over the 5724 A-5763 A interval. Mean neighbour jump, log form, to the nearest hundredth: -1.32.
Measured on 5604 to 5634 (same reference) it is -1.09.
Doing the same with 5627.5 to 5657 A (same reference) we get -0.93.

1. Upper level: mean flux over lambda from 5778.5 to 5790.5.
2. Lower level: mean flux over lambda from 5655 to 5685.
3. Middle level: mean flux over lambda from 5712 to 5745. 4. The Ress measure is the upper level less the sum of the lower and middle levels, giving -8.5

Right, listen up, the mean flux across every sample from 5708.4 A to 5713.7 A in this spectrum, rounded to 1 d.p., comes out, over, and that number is 7.8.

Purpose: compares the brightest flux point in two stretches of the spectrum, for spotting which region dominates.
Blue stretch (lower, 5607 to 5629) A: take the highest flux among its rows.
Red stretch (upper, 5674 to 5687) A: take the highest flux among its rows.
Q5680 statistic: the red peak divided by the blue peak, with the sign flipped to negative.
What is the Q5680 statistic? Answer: -0.88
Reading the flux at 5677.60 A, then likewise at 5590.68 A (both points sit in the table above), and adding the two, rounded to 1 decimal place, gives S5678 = 16.6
